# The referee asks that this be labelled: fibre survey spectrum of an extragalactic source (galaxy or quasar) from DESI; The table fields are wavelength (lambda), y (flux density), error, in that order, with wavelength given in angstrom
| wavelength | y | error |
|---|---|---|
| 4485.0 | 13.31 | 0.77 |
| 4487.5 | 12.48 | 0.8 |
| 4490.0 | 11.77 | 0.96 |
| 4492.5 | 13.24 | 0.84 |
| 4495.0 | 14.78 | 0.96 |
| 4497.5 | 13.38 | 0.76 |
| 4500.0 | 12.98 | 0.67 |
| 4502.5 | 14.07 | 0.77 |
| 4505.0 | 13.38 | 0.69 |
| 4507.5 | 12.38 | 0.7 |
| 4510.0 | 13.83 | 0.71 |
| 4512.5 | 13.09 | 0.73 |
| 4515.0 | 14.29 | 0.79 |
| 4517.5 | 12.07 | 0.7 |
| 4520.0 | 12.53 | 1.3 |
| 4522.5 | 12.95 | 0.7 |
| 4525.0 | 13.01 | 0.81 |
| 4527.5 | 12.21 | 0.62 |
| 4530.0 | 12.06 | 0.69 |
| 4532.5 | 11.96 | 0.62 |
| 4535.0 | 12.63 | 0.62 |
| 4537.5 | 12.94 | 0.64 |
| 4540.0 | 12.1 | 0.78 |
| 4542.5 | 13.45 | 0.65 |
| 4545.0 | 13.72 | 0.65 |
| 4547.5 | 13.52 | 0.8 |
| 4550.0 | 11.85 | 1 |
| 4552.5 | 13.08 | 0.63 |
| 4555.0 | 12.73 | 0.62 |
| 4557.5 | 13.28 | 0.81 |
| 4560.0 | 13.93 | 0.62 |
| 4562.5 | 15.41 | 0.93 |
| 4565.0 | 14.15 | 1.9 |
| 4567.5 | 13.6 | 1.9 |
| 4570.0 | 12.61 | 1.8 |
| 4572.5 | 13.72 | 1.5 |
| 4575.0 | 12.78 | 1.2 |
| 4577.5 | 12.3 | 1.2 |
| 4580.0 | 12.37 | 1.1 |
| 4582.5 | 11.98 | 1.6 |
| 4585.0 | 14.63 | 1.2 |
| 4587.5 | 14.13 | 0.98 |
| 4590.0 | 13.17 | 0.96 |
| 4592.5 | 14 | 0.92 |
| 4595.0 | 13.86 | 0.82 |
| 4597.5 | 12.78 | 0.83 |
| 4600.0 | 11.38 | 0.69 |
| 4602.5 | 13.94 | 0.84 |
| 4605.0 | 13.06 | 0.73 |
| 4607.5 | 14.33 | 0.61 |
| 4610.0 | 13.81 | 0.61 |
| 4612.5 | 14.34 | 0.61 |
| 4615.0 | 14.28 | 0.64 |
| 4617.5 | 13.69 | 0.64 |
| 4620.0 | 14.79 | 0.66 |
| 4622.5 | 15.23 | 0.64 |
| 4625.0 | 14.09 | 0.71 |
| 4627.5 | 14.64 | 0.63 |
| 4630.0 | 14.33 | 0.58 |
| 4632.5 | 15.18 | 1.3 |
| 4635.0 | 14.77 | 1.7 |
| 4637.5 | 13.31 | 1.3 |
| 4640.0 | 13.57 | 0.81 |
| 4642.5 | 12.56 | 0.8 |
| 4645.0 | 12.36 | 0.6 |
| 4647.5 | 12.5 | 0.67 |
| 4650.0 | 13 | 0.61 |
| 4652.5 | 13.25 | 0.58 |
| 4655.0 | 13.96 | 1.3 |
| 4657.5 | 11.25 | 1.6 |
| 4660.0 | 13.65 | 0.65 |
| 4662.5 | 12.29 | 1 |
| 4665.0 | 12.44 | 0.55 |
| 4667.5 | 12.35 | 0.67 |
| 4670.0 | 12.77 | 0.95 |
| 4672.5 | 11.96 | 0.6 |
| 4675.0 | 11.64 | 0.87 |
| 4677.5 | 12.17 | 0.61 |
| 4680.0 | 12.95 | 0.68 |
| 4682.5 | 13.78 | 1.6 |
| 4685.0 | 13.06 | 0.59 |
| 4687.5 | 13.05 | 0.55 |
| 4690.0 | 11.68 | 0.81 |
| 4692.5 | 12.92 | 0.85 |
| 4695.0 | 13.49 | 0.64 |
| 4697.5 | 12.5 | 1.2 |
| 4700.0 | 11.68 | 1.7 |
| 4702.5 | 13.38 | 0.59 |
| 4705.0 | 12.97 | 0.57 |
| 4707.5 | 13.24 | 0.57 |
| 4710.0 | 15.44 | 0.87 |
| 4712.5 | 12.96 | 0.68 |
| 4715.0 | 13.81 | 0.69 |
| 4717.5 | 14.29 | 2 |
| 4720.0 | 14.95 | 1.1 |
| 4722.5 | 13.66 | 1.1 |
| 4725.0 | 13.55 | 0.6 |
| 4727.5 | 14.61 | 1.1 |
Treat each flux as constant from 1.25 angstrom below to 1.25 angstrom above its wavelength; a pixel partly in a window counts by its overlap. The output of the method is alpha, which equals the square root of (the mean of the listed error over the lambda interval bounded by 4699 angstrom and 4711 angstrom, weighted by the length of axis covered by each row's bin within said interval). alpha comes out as 0.92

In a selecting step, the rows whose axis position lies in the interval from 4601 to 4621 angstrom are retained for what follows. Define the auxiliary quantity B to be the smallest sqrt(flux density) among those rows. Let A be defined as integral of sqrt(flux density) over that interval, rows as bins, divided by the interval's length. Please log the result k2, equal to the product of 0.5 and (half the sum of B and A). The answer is 1.84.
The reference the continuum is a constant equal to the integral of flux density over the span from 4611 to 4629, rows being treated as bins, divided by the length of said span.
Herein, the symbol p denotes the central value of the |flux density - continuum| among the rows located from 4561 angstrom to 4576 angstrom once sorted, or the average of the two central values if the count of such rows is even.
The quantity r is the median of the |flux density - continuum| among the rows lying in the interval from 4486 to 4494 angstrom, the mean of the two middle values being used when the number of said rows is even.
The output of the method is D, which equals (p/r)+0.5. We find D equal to 1.0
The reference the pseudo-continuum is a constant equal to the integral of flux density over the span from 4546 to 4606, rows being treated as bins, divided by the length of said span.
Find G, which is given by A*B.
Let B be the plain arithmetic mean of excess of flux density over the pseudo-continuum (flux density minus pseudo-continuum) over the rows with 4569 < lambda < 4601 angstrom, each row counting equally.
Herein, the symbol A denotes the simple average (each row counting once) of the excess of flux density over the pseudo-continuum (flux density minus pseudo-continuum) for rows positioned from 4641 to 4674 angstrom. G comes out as 0.13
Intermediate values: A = -0.6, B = -0.2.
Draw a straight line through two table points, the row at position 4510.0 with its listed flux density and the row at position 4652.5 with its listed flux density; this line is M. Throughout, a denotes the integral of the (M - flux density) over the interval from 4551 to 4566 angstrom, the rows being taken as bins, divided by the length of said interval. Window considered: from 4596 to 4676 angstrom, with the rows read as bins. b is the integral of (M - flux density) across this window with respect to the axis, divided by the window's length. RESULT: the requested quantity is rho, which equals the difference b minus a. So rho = 0.04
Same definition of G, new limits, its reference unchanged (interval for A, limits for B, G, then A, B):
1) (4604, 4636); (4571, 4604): -0.12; 1.1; -0.1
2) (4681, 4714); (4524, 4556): 0.10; -0.2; -0.6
